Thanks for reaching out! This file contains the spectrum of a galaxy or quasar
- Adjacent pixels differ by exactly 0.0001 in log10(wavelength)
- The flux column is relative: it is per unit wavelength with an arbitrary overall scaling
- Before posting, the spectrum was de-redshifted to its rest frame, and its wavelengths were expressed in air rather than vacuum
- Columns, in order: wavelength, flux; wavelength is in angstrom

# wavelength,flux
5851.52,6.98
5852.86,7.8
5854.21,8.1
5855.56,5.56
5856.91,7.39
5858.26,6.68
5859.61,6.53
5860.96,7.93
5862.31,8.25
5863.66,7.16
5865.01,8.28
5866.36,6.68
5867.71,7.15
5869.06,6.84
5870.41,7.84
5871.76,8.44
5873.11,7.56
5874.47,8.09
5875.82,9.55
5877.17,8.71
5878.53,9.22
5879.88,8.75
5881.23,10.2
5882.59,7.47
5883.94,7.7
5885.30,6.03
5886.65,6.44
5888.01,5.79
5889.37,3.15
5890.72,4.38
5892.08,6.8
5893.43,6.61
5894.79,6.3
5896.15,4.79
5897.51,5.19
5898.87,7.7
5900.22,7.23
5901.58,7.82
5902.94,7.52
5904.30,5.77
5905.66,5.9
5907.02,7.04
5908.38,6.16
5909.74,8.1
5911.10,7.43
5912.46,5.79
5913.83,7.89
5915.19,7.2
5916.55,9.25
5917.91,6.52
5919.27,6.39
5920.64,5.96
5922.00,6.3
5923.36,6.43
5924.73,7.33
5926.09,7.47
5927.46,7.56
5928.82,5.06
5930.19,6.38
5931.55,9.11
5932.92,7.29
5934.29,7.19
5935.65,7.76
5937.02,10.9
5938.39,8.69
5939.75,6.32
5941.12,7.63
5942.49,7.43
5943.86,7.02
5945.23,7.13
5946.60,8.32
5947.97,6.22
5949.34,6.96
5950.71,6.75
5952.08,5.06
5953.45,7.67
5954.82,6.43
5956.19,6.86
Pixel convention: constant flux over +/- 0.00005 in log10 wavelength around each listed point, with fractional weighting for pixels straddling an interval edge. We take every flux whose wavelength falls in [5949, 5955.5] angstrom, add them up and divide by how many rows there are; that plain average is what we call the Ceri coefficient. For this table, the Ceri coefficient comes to 6.6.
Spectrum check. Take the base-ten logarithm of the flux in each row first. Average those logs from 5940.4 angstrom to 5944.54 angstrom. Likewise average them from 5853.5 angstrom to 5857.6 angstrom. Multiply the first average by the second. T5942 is 0.73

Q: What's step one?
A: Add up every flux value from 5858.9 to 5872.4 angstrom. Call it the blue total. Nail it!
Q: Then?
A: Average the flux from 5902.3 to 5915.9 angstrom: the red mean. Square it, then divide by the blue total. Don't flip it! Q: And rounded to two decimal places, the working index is 0.63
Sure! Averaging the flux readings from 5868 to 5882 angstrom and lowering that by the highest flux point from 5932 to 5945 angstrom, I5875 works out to -2.4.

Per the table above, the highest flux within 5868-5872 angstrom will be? 8.44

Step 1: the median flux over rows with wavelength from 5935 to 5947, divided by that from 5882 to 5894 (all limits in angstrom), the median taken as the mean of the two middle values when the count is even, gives 1.18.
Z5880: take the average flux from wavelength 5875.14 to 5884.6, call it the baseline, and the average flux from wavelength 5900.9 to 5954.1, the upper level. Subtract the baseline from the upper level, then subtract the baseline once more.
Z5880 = -10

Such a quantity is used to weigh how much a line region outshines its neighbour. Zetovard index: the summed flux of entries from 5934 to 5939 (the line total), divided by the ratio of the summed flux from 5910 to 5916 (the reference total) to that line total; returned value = 42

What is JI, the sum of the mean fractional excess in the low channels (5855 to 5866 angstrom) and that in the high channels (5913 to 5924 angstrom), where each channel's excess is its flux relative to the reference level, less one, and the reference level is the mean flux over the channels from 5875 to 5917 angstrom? 0.02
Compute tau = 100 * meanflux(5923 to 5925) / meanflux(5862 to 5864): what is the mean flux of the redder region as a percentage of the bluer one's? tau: 89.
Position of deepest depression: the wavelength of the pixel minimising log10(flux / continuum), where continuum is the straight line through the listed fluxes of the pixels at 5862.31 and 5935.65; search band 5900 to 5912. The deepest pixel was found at 5904.30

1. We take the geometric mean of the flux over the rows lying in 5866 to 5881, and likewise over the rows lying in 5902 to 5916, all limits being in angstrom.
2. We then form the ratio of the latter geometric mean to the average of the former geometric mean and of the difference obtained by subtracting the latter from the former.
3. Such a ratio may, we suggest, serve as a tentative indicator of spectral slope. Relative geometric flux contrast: 1.48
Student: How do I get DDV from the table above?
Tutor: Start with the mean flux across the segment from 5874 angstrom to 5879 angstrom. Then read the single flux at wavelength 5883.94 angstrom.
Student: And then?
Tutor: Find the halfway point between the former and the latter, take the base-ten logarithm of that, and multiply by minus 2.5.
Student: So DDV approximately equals -2.30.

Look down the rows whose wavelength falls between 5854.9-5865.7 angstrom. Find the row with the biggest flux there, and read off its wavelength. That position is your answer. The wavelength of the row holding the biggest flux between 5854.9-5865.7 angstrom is 5865.01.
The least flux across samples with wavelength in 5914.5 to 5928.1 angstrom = 5.96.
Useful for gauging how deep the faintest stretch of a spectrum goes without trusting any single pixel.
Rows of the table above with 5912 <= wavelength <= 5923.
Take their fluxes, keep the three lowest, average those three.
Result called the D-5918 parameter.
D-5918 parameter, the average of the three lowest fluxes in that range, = 6.0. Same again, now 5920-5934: 5.8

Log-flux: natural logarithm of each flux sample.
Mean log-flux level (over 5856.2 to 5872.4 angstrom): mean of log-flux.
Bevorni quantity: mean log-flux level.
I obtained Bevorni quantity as 2.00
